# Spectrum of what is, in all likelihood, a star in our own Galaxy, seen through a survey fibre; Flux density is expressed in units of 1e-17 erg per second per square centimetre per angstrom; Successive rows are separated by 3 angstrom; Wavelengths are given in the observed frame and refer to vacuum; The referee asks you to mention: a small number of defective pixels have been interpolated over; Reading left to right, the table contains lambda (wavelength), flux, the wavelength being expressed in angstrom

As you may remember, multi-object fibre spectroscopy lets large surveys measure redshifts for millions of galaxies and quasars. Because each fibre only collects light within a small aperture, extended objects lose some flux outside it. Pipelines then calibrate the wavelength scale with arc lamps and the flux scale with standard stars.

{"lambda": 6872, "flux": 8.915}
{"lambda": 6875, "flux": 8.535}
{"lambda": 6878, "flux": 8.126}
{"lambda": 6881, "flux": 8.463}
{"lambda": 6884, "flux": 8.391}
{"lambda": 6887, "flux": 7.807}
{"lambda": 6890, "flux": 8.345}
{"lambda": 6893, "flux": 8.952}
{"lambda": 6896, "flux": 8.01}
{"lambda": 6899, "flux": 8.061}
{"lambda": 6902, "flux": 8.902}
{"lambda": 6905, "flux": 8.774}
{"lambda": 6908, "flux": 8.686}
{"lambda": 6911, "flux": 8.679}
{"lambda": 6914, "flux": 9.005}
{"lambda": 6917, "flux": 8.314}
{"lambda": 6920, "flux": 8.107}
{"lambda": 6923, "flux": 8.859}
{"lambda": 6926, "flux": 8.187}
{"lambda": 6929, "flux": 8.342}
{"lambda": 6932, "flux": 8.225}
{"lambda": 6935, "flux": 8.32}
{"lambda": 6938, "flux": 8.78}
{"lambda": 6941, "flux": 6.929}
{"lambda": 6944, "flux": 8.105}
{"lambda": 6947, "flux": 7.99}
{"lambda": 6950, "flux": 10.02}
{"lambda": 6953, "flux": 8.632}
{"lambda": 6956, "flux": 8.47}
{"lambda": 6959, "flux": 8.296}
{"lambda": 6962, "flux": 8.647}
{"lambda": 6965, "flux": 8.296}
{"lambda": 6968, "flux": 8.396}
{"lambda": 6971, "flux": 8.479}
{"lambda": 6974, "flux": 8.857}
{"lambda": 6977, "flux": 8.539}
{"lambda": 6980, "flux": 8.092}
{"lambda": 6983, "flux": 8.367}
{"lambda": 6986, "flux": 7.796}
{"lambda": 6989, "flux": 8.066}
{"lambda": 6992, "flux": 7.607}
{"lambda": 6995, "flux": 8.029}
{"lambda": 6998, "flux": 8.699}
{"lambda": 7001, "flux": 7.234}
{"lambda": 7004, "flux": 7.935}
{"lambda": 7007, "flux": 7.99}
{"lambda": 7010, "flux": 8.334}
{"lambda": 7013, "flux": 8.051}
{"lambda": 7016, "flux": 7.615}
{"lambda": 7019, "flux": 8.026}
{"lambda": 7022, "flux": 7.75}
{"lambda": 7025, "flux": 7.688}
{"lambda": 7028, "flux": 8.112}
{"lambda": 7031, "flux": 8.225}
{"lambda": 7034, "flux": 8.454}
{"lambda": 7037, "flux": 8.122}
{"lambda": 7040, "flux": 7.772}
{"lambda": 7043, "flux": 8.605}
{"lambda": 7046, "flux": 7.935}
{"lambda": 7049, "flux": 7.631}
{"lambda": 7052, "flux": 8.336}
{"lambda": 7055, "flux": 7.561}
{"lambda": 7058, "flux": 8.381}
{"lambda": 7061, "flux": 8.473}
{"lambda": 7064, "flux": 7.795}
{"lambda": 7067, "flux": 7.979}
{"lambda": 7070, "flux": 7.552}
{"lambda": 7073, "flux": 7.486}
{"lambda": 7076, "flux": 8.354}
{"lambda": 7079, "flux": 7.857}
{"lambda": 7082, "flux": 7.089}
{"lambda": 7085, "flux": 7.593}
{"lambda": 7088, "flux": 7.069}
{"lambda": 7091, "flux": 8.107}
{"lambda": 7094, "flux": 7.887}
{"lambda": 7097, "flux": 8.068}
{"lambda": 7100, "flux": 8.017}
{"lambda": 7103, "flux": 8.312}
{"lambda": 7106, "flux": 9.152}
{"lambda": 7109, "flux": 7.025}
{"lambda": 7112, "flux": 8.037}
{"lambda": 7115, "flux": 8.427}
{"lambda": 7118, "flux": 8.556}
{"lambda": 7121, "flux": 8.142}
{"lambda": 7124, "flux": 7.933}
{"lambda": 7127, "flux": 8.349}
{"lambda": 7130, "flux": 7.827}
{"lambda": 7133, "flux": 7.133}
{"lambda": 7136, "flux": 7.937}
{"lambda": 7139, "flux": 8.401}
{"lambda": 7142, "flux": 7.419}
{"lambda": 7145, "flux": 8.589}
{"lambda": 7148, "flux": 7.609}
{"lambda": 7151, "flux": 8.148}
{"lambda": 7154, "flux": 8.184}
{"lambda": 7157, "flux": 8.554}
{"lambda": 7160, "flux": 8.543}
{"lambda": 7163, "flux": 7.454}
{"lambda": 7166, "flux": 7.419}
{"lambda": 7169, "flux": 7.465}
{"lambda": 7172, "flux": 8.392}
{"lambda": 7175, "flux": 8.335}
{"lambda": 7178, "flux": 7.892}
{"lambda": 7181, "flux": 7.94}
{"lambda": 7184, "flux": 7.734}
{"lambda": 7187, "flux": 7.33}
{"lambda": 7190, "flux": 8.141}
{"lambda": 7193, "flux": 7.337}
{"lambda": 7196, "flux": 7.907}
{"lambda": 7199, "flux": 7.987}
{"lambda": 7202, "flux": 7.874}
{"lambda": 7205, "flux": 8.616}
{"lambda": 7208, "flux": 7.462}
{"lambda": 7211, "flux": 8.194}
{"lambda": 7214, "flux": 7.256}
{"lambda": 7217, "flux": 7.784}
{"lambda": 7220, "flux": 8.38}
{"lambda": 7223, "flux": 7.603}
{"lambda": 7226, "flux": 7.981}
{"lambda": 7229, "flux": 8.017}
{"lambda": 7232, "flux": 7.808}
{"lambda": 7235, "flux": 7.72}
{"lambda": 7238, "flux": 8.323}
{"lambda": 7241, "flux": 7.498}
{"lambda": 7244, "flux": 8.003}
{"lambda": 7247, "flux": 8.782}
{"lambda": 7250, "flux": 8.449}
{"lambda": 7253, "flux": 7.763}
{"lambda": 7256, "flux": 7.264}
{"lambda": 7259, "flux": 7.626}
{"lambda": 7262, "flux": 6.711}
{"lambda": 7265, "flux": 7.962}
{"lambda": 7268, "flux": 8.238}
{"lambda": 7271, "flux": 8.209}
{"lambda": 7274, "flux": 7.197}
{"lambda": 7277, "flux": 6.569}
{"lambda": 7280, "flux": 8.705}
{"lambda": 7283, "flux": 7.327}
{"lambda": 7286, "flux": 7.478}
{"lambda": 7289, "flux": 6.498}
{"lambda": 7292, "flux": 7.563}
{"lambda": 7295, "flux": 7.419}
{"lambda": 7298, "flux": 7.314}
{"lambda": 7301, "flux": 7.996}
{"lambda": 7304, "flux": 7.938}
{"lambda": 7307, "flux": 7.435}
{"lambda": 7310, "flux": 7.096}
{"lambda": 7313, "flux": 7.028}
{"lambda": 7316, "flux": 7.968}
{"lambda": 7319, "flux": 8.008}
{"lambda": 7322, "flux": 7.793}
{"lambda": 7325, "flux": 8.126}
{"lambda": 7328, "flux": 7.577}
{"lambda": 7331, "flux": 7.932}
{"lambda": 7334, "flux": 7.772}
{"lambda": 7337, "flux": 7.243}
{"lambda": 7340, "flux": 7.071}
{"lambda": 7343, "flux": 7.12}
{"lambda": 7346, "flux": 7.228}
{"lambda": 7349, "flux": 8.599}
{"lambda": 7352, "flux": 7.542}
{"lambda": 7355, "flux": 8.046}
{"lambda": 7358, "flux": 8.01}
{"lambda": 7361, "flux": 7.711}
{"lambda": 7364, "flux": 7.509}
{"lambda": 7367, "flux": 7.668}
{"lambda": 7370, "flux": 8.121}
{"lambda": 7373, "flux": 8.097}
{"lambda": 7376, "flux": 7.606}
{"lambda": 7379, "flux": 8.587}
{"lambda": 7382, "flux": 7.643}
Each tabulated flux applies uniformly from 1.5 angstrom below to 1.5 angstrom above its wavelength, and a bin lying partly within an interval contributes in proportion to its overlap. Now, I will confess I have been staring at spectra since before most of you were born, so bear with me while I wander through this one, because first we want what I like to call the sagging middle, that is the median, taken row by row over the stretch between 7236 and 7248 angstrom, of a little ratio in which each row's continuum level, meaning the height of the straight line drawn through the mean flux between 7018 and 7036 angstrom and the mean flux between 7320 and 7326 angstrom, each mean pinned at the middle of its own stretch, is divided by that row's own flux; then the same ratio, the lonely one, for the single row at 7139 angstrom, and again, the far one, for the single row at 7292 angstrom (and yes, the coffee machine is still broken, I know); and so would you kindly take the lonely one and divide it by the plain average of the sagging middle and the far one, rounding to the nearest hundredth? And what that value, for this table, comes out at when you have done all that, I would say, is 0.94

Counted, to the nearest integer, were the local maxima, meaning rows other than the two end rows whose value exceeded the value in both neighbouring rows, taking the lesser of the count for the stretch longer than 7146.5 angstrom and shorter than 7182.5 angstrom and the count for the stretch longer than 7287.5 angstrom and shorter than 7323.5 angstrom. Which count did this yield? 2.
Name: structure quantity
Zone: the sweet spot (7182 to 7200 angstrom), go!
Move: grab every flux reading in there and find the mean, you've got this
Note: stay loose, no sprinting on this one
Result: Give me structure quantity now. 7.74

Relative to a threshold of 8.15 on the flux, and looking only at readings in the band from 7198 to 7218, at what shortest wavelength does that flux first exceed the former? 7205 angstrom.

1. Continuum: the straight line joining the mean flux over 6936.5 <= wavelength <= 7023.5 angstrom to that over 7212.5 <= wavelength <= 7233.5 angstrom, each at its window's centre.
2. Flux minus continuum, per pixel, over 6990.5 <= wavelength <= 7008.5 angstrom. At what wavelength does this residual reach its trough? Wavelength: 7001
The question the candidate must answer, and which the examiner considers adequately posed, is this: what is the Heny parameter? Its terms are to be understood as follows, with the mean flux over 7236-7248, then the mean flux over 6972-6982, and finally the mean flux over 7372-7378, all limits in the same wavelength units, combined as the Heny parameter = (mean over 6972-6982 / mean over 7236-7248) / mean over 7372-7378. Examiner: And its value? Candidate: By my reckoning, 0.133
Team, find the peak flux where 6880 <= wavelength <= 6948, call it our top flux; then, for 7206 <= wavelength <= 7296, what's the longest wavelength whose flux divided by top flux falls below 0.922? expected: 7295 angstrom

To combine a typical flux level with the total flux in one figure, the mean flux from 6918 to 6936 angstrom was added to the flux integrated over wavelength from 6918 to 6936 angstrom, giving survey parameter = 158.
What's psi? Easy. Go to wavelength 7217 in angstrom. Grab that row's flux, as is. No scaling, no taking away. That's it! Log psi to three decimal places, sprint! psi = 7.784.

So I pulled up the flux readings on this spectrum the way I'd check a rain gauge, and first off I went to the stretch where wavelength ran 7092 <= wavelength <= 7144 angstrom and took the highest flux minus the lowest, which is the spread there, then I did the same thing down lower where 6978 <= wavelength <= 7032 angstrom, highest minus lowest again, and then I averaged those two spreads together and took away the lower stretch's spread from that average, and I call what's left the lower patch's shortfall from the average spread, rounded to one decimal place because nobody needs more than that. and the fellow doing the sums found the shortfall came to 0.3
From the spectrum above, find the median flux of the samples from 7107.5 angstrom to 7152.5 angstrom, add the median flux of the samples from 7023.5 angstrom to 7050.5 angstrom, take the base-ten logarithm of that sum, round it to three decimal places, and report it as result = 1.208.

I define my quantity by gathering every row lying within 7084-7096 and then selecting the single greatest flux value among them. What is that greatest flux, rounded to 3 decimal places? 8.107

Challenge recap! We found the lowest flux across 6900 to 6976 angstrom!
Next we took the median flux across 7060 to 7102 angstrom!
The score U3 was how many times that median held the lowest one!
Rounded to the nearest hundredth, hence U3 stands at 1.14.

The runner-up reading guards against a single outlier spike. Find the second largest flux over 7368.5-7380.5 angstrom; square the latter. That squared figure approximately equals 66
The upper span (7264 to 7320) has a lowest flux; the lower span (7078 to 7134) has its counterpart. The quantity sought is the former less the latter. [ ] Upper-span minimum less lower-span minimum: -0.5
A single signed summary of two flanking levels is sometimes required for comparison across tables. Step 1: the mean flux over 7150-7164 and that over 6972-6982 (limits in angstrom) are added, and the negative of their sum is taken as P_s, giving -16.7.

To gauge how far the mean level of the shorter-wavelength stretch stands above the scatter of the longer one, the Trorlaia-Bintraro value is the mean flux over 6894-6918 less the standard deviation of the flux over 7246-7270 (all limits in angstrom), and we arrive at 7.9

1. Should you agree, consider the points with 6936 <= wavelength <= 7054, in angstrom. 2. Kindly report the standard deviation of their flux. 0.51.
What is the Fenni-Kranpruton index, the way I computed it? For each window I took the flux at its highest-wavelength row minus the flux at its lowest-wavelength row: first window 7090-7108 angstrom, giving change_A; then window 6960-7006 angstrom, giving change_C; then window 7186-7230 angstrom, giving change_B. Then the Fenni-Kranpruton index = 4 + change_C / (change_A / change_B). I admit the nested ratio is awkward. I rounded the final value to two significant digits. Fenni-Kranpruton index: 3.5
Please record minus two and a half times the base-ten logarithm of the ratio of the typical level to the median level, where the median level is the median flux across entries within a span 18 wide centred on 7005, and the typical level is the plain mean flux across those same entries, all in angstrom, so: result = -0.003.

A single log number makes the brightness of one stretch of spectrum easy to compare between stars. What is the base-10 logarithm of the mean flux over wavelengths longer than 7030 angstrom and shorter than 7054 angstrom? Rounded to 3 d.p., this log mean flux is 0.910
